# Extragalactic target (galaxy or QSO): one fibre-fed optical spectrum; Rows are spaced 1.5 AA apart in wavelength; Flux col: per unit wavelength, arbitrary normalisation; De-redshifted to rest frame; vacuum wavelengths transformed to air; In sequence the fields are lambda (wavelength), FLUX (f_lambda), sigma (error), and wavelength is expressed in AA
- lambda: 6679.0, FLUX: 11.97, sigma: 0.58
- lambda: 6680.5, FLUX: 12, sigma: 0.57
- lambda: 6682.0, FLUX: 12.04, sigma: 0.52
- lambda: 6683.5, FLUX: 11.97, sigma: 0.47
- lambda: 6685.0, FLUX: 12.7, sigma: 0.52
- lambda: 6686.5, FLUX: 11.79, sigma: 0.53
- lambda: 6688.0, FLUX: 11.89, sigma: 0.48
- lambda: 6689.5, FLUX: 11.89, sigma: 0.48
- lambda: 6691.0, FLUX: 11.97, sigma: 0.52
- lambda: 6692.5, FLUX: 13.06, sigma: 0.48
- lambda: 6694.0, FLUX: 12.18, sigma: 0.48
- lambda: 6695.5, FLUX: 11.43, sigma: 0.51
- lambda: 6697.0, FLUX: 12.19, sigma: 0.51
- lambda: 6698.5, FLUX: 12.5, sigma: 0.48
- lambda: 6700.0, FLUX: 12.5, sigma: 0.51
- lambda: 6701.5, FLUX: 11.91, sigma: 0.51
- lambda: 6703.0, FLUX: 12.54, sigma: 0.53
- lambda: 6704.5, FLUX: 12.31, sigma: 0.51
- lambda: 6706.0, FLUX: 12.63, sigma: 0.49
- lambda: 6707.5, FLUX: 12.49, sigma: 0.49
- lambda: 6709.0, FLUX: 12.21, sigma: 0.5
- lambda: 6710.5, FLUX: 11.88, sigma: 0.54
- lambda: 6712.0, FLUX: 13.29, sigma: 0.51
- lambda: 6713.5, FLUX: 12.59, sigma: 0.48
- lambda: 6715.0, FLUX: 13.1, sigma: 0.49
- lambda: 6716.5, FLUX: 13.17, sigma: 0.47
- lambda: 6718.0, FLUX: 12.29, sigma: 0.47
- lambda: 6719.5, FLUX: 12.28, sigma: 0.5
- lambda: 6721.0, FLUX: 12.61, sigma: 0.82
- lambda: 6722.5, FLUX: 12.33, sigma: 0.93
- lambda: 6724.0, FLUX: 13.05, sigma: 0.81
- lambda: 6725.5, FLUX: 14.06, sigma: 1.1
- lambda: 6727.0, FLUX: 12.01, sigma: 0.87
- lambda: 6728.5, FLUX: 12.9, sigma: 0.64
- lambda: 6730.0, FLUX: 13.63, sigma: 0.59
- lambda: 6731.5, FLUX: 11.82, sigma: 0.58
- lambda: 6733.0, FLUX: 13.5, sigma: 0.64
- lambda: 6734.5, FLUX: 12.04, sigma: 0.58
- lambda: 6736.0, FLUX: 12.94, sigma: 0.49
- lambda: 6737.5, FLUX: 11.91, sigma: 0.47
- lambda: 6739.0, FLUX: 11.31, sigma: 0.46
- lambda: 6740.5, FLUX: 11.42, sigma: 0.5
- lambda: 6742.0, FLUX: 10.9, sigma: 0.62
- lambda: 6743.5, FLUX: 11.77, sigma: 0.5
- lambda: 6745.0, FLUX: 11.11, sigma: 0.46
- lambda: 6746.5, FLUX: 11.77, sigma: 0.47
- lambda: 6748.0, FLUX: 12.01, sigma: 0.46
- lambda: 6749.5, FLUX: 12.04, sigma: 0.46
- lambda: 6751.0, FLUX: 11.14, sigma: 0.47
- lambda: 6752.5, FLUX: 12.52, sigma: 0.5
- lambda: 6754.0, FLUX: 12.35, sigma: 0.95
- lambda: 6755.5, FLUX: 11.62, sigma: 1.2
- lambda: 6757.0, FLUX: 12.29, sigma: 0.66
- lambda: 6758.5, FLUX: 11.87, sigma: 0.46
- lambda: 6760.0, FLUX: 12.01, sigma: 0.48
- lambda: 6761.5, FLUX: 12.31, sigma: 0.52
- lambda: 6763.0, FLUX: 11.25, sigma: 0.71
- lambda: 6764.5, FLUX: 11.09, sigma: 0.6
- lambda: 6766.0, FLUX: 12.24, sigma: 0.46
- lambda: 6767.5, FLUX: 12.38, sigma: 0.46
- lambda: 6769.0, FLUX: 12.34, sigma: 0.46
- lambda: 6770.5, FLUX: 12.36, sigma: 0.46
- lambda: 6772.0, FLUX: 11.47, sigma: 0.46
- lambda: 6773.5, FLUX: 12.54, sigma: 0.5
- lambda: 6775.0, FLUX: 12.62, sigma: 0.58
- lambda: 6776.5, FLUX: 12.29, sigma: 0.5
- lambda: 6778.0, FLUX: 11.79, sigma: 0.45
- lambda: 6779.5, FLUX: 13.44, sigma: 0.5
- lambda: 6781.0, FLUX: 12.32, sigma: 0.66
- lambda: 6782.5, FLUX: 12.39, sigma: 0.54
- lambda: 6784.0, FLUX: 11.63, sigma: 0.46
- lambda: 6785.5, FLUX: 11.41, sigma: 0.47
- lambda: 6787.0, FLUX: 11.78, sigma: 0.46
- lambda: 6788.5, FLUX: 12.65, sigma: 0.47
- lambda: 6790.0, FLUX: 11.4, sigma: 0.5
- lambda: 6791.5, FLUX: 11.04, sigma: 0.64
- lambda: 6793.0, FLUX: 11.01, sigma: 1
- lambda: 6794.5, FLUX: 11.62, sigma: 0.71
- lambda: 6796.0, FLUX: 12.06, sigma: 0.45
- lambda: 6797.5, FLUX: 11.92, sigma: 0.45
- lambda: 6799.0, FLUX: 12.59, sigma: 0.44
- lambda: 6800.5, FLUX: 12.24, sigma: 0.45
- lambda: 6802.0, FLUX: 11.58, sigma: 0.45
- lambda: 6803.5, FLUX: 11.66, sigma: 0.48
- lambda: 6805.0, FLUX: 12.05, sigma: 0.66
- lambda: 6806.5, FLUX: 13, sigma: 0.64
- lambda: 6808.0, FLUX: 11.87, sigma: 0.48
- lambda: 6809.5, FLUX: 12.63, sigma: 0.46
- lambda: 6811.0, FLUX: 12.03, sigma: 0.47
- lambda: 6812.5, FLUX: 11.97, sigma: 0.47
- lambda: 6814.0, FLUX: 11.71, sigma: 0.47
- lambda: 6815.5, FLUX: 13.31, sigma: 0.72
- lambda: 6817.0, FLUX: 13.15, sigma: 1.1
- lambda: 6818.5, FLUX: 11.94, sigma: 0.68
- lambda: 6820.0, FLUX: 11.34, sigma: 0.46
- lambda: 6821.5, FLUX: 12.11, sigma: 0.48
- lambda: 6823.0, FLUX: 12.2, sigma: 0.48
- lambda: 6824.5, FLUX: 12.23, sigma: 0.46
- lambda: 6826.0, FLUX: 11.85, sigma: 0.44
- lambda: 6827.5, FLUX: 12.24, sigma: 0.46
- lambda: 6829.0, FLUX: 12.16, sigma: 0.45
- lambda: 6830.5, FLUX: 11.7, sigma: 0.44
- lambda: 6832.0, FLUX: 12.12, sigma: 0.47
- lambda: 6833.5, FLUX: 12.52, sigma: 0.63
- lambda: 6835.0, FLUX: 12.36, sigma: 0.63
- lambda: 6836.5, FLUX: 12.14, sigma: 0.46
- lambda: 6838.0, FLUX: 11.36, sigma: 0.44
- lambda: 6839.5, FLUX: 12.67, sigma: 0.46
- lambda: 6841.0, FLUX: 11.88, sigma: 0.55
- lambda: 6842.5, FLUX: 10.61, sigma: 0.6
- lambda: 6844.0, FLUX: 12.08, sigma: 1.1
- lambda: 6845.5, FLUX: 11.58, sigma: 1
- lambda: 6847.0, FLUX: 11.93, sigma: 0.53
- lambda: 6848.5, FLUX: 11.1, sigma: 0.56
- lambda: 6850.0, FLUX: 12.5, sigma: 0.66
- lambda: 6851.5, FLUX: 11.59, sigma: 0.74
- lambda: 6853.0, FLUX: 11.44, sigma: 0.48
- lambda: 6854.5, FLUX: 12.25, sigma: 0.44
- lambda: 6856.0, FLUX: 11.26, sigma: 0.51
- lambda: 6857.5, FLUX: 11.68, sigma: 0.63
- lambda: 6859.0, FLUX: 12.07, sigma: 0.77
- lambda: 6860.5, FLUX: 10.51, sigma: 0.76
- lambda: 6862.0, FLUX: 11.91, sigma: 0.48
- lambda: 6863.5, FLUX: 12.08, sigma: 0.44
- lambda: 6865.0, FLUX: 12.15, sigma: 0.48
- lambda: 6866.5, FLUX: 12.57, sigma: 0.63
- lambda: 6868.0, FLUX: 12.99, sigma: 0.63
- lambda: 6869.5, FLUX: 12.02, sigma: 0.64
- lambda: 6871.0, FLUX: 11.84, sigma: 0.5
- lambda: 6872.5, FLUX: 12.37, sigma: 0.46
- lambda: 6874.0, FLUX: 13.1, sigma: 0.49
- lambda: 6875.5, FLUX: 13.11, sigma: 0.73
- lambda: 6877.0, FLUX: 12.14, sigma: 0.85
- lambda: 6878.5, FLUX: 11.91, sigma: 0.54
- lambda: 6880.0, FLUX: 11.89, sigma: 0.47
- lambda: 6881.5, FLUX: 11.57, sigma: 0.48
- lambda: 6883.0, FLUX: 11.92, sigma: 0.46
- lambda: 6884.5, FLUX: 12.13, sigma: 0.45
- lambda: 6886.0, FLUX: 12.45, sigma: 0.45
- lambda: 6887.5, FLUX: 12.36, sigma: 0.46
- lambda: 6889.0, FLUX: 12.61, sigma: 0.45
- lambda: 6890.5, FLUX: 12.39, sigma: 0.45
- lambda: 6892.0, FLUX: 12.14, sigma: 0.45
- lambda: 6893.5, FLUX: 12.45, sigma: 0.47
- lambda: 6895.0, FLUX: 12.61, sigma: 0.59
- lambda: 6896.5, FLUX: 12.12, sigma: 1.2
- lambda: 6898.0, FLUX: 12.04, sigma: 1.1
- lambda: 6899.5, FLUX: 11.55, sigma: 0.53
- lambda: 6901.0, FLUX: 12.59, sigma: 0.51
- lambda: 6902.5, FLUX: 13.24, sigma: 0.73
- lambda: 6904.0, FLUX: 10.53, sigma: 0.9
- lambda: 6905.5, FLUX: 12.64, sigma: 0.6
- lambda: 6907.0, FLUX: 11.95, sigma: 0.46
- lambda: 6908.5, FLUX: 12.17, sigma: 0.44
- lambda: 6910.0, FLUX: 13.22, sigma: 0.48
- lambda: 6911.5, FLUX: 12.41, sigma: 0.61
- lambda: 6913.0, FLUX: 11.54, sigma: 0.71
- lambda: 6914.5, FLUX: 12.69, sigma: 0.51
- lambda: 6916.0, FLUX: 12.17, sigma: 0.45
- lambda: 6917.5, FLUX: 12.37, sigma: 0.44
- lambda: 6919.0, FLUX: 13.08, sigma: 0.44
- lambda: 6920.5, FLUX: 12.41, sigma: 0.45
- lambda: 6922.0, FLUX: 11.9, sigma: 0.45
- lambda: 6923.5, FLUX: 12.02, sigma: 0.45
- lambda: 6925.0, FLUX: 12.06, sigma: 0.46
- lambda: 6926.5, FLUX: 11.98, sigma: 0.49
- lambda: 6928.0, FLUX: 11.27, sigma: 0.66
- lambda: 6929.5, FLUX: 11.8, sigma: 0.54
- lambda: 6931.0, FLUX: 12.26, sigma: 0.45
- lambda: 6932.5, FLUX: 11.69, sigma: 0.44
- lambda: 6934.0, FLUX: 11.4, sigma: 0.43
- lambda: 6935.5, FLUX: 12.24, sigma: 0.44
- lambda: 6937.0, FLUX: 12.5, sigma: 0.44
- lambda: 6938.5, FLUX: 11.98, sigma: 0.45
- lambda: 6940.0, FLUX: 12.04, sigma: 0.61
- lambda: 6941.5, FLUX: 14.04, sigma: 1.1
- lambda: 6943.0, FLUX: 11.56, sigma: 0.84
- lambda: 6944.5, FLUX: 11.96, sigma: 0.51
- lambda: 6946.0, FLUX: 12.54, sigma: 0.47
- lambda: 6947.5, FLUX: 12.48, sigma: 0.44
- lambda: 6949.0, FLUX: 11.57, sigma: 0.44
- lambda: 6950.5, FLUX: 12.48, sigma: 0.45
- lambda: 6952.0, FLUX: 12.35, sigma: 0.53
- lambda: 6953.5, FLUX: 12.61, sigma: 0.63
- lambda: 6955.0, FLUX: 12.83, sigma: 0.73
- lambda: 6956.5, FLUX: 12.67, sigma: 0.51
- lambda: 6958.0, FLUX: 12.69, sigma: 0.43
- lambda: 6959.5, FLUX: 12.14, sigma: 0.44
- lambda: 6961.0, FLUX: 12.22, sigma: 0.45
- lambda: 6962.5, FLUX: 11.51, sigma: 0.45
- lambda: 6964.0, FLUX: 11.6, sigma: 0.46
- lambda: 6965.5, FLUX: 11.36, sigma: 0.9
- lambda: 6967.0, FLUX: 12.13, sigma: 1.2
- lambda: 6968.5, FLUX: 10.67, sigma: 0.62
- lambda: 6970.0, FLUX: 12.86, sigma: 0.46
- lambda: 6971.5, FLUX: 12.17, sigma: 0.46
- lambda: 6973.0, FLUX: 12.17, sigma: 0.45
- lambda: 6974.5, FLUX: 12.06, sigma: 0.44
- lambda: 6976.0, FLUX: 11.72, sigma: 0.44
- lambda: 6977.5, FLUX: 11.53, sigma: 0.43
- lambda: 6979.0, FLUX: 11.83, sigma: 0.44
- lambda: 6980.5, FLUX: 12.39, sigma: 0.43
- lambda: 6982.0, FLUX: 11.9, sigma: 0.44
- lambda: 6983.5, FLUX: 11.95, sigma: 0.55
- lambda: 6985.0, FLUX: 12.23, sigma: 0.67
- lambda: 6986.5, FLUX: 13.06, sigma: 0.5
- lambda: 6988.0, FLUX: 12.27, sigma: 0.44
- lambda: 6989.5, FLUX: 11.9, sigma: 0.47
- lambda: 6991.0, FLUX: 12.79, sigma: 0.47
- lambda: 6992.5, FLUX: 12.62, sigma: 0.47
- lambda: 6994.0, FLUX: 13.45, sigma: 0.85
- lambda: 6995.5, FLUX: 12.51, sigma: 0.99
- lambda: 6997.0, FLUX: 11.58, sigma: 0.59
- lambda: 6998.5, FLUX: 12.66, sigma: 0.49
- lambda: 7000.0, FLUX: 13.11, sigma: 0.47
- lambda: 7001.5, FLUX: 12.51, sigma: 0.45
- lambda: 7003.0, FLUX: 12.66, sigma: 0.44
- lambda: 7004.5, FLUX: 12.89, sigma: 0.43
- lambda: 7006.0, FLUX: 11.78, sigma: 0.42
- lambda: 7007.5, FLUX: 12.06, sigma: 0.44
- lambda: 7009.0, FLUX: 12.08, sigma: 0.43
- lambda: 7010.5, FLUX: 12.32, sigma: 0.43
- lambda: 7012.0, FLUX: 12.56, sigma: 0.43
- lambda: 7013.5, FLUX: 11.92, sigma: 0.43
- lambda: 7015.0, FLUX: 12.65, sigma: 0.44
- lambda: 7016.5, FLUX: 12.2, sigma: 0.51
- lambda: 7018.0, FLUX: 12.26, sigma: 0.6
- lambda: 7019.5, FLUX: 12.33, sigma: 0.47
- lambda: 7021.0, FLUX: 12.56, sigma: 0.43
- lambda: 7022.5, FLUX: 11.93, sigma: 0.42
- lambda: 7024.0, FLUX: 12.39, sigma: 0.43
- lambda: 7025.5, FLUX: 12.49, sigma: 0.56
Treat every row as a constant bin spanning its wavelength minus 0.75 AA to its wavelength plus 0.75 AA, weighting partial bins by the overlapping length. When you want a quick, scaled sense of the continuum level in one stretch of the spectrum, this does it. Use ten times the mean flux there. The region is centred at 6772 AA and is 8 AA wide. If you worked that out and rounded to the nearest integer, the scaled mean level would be 123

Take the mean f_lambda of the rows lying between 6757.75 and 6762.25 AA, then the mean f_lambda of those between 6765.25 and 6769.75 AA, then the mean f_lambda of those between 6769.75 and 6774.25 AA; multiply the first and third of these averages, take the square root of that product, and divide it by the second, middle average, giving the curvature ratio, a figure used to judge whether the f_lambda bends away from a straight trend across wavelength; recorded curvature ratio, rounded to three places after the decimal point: 0.982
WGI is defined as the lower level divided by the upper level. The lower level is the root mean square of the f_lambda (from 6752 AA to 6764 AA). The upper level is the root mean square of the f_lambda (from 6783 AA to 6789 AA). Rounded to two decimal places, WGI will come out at 1.01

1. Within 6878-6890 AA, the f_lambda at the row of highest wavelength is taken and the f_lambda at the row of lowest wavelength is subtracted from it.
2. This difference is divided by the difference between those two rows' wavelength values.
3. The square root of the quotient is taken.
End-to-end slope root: 0.26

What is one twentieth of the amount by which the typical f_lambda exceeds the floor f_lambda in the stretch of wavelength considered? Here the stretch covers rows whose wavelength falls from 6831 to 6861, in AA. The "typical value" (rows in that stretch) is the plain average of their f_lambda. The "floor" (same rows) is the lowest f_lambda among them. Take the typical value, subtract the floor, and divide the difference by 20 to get 0.064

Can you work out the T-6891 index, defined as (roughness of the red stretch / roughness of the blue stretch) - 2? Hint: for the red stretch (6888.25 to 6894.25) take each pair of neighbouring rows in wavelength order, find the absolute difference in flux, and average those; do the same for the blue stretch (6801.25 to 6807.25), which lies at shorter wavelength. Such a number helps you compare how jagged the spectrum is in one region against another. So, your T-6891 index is -1.5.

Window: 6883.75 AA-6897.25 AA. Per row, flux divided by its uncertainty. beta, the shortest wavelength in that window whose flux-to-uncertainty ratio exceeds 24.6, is 6884.5 AA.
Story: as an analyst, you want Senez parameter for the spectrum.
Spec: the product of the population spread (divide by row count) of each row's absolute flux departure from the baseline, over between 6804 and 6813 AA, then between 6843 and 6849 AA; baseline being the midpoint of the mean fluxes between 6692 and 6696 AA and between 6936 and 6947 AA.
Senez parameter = 0.058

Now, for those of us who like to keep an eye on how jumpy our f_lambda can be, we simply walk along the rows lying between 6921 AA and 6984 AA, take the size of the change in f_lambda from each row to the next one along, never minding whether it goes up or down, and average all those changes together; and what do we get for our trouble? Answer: 0.52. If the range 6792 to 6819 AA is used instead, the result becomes 0.59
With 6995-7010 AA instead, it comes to 0.54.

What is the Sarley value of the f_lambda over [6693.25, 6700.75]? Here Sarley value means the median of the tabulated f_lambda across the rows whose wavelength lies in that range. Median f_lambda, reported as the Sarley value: 12.19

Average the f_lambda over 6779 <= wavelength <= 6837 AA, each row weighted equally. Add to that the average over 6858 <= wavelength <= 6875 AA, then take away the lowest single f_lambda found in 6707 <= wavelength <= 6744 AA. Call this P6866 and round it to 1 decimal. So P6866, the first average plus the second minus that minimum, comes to 13.3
